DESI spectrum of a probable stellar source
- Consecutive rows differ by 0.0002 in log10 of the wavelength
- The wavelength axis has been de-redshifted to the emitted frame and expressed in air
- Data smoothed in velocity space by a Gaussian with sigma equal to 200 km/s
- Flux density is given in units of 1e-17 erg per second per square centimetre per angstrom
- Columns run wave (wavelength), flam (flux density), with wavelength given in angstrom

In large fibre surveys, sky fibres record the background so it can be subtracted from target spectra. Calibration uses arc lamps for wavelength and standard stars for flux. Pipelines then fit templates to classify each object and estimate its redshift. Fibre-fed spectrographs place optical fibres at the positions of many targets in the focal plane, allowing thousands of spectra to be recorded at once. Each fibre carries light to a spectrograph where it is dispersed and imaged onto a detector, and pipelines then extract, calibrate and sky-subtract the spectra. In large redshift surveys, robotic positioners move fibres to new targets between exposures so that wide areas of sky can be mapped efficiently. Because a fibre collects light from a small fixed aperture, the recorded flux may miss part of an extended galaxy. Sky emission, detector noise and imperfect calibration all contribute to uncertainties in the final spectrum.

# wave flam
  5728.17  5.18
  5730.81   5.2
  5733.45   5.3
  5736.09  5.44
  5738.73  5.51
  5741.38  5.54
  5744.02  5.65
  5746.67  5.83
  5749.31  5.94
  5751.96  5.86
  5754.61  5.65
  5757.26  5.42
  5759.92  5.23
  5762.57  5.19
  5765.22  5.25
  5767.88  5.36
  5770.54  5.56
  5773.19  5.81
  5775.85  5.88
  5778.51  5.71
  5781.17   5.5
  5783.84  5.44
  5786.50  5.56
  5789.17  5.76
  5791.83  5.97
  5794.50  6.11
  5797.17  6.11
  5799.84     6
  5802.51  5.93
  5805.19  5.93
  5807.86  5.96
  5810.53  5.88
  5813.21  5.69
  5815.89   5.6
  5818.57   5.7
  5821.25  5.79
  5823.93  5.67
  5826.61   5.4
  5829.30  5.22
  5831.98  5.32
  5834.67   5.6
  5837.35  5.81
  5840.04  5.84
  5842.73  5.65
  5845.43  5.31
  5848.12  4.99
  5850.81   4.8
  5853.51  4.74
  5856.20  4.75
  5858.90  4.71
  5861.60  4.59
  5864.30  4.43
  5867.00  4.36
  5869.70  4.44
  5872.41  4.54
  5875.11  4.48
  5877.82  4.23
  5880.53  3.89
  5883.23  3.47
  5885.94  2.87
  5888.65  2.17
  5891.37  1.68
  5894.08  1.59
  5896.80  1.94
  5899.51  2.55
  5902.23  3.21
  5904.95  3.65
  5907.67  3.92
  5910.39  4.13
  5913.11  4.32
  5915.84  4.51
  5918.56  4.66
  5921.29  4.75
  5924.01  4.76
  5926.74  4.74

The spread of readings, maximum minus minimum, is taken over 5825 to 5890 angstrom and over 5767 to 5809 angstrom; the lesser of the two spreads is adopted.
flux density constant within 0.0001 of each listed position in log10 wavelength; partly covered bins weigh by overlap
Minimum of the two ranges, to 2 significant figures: 0.75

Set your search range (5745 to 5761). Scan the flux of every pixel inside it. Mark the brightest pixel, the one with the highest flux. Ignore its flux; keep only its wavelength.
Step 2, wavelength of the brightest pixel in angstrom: 5749.31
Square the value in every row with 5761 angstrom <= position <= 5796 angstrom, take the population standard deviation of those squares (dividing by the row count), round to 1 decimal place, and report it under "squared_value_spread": 3.0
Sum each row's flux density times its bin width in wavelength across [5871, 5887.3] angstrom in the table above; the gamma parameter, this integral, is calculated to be 64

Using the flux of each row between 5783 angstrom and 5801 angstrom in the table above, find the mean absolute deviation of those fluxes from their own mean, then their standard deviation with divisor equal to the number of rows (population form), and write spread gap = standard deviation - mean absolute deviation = 0.023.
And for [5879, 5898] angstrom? 0.073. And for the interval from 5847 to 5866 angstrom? 0.042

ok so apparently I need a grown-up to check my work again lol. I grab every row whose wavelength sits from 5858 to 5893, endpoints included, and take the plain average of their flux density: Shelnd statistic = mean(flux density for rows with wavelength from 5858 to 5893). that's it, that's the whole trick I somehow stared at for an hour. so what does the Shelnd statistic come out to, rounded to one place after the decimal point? 3.8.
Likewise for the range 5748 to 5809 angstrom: 5.7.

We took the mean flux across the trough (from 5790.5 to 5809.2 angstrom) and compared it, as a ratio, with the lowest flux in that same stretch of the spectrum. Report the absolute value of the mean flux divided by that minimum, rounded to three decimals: 1.012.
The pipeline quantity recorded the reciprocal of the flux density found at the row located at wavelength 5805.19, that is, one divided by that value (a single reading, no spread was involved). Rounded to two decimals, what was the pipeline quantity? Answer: 0.17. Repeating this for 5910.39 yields 0.24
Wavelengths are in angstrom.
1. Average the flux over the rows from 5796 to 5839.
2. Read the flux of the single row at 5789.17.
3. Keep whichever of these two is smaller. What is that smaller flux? 5.7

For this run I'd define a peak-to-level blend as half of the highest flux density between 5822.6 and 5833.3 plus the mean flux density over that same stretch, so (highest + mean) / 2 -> 5.5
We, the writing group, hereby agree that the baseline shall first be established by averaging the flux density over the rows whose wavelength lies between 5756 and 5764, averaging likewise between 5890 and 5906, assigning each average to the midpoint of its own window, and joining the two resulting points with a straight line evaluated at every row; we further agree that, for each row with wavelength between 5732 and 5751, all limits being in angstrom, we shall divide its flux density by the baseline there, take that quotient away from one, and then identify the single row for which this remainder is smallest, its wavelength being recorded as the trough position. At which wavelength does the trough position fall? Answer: 5749.31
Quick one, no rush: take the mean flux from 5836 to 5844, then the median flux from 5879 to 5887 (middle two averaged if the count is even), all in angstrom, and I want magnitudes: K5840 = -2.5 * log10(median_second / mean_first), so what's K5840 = 0.55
